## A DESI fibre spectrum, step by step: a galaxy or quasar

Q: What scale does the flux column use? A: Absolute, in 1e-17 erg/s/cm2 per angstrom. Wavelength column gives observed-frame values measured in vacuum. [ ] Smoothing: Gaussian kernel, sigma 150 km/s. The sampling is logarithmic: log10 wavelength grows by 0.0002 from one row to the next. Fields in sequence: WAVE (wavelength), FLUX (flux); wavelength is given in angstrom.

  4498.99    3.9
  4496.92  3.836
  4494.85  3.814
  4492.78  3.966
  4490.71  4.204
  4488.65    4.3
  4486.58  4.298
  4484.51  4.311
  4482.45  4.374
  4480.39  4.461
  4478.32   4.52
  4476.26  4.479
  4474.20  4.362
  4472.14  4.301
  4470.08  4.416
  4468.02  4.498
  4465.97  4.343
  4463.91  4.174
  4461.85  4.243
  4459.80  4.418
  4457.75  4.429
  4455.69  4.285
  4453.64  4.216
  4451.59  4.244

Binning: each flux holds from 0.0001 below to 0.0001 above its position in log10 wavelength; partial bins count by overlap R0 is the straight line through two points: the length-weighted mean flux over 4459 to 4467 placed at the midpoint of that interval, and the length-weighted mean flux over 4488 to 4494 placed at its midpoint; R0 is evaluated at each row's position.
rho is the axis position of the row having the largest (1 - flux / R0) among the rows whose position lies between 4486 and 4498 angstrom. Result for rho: 4494.85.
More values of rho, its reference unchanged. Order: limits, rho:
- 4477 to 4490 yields 4486.58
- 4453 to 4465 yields 4453.64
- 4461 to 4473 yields 4463.91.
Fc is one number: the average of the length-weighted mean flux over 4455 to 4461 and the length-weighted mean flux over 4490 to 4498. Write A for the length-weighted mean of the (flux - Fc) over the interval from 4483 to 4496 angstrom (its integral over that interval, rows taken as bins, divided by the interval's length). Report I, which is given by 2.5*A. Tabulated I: -0.02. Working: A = -0.01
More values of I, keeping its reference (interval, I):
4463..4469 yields 0.45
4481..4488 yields 0.43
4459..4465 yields 0.28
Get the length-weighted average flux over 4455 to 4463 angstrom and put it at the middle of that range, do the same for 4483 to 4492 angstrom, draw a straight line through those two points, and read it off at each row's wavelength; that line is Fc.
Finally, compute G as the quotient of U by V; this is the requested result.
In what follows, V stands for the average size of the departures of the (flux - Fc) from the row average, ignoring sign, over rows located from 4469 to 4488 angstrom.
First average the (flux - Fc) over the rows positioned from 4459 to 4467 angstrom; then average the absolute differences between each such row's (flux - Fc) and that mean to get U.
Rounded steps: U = 0.086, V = 0.065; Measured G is 1.3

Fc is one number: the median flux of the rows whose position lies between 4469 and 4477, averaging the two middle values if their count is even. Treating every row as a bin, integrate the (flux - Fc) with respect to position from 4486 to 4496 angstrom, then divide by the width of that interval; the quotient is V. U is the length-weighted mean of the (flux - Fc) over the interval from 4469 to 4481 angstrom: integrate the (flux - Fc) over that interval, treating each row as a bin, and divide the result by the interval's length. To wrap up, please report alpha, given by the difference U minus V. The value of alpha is 0.3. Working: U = 0.033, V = -0.28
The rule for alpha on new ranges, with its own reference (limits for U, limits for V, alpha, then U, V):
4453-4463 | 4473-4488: -0.1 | -0.069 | 0.01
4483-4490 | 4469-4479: -0.1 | -0.086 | 0.02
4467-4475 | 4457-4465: 0.1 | 0.006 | -0.08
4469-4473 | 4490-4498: 0.4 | -0.026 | -0.44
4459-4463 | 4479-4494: 0.0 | -0.068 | -0.12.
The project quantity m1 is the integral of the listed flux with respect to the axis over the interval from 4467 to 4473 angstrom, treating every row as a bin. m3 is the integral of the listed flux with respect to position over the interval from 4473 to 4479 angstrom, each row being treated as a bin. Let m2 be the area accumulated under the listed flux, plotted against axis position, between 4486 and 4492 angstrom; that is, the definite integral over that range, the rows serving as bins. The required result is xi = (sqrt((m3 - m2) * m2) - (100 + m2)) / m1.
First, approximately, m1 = 26.43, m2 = 25.5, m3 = 26.7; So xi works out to -4.54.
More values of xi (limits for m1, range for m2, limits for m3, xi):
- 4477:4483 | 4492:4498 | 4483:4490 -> -4.13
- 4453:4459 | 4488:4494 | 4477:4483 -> -4.55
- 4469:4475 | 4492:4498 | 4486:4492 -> -4.43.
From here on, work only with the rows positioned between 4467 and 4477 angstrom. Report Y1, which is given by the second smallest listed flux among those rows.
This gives 4.362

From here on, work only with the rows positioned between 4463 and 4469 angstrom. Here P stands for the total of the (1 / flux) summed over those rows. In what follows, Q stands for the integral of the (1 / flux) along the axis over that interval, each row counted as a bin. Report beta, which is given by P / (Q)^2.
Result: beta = 0.361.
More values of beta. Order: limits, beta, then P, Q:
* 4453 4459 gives 0.361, 0.696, 1.39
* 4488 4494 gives 0.342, 0.723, 1.45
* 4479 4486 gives 0.269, 0.685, 1.60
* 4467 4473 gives 0.368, 0.681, 1.36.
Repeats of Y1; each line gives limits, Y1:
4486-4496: 3.966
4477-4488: 4.311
